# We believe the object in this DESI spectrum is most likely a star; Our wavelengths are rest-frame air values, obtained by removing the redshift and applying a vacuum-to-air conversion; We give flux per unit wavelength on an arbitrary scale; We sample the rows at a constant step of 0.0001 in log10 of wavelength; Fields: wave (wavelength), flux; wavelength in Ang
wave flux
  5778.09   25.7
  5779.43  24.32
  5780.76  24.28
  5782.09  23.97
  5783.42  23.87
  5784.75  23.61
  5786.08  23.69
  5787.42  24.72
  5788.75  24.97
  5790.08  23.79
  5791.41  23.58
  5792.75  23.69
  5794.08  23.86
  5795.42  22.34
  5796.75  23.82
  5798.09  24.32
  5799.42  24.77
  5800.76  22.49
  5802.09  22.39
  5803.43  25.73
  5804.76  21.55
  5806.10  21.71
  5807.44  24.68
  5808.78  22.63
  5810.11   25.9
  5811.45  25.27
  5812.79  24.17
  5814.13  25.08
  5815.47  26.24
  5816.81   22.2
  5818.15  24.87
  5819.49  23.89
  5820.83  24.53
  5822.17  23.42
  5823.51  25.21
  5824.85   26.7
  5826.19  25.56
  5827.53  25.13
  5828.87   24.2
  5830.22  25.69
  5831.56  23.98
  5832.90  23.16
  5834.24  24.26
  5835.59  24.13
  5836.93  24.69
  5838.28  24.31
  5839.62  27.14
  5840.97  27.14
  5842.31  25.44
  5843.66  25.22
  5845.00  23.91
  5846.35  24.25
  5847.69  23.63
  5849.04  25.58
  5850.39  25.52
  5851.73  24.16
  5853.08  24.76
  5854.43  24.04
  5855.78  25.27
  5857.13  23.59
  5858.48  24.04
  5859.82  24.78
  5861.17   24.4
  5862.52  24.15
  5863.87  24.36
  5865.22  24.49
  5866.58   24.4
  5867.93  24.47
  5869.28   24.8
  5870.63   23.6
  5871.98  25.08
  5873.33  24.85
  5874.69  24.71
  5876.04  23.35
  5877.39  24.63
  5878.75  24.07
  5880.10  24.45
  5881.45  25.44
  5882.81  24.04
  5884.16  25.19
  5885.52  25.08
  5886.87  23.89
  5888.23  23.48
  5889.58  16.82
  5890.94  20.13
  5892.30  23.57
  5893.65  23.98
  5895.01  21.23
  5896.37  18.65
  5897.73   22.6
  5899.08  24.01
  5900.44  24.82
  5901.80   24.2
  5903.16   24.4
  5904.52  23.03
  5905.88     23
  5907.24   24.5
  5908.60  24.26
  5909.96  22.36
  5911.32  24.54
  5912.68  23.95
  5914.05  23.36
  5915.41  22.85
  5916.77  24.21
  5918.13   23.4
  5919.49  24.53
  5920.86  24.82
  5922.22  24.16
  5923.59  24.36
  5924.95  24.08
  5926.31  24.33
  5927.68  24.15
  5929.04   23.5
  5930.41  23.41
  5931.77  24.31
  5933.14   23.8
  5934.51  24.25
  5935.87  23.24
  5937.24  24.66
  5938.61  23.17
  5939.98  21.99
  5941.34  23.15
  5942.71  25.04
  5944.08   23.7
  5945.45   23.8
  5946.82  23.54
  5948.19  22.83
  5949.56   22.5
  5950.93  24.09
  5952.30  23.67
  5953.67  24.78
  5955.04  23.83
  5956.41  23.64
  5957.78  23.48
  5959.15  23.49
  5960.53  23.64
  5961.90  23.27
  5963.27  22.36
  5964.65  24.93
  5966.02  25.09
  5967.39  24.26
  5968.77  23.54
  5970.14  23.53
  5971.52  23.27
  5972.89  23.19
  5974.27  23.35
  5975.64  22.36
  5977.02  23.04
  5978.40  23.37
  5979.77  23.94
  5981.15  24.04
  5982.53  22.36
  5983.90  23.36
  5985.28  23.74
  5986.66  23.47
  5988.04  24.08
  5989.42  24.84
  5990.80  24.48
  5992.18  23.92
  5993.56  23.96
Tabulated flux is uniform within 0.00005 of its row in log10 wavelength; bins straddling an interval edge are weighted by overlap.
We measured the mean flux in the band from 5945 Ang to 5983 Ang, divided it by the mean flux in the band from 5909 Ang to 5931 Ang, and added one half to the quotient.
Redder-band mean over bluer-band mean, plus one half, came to 1.49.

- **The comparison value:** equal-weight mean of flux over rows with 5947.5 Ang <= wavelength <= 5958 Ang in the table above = 23.6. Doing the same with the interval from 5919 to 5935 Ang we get 24.1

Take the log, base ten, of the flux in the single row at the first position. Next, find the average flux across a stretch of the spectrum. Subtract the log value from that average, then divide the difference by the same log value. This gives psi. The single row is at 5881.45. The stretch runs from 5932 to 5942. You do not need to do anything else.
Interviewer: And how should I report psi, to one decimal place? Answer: 15.7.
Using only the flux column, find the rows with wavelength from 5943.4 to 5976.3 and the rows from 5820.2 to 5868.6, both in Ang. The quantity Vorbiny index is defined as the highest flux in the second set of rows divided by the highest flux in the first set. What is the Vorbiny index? 1.08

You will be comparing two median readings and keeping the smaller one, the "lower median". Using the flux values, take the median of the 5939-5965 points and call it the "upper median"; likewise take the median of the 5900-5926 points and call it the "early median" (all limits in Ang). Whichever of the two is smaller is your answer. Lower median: 23.6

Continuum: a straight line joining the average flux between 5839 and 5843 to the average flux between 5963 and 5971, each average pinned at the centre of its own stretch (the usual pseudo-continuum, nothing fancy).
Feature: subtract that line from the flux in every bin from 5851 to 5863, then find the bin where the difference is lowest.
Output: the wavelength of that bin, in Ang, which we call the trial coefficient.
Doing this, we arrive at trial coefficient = 5857.13 Ang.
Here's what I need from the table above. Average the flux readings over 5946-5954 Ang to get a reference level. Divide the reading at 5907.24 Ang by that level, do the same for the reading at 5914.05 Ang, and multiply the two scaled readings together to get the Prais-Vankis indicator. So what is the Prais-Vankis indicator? 1.03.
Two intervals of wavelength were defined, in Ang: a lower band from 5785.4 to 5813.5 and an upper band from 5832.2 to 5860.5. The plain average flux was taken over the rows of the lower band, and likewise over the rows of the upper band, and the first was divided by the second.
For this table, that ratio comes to 0.96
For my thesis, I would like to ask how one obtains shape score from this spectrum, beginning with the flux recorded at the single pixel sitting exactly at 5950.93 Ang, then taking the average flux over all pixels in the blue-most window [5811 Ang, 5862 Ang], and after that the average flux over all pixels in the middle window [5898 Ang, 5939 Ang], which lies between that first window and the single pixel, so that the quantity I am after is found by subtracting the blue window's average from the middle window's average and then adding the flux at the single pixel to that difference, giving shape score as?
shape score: 23.3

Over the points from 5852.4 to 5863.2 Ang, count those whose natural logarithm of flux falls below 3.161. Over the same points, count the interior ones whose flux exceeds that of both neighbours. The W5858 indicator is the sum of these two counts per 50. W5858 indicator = 0.060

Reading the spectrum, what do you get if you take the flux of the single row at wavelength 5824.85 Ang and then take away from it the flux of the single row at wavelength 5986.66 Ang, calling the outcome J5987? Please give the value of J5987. 3.2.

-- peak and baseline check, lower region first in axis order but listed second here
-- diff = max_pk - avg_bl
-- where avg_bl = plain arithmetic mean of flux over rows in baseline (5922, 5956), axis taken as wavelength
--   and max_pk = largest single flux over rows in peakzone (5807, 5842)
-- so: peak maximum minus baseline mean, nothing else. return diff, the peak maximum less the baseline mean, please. 3.37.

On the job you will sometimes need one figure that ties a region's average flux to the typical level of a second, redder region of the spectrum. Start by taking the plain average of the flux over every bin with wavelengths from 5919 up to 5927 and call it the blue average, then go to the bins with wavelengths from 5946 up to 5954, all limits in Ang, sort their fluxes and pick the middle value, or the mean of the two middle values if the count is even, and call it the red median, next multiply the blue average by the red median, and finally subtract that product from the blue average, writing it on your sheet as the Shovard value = -551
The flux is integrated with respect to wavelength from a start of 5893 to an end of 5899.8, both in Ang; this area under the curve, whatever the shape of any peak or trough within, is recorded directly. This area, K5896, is 150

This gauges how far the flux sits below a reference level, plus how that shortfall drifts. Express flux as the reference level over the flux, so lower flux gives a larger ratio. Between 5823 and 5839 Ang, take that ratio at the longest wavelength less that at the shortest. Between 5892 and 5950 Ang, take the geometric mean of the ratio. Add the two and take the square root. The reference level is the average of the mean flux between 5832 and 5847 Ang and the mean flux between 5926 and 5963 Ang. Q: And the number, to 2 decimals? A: 1.03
